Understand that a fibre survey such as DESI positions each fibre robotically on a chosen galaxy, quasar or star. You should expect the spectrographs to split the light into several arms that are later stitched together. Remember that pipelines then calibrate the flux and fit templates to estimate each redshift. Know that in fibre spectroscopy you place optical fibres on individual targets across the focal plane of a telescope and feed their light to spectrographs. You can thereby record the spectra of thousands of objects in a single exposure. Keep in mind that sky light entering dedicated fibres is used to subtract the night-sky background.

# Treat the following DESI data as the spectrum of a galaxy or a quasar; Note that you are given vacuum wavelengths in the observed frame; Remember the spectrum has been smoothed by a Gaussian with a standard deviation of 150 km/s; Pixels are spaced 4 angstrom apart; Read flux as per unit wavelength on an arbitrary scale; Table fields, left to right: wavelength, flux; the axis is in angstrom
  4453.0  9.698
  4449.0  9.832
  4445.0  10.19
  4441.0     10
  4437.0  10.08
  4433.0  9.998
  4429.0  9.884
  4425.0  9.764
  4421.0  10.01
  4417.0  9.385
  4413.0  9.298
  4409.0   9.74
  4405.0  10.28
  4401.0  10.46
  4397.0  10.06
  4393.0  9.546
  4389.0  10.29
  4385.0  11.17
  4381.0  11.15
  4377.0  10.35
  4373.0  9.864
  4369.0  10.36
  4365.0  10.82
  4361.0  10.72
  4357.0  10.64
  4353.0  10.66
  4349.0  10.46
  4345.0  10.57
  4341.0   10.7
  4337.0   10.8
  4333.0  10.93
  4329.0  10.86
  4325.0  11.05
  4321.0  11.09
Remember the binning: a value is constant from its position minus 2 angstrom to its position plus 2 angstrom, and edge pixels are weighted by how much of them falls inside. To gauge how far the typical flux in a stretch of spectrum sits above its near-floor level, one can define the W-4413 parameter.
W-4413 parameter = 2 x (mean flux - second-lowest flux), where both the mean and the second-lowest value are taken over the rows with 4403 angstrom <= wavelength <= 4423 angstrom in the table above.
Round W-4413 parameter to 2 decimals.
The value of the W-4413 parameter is 0.72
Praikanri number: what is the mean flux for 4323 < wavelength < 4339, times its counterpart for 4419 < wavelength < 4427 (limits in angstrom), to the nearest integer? 108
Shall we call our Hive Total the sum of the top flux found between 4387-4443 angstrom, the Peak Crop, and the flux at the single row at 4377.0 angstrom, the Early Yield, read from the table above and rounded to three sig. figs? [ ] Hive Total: 20.8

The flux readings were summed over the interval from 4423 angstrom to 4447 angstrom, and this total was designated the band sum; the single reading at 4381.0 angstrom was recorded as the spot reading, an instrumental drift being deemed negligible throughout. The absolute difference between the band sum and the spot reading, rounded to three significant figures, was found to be 48.8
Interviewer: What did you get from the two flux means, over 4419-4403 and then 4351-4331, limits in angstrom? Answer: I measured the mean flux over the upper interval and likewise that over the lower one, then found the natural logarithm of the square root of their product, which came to 2.320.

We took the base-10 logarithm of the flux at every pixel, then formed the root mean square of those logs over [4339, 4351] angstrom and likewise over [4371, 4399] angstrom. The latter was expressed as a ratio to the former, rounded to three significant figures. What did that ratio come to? 0.990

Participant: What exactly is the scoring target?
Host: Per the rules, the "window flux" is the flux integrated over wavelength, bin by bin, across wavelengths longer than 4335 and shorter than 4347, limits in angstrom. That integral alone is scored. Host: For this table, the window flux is 128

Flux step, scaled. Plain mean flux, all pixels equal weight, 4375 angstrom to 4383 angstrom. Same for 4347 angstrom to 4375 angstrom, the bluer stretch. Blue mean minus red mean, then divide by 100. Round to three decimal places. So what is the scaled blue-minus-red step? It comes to -0.002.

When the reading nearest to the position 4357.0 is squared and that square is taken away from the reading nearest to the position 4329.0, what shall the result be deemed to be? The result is -102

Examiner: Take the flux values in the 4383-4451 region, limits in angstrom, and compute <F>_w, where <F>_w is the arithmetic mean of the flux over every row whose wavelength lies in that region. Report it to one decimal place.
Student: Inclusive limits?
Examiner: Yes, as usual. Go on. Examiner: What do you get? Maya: 10.0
